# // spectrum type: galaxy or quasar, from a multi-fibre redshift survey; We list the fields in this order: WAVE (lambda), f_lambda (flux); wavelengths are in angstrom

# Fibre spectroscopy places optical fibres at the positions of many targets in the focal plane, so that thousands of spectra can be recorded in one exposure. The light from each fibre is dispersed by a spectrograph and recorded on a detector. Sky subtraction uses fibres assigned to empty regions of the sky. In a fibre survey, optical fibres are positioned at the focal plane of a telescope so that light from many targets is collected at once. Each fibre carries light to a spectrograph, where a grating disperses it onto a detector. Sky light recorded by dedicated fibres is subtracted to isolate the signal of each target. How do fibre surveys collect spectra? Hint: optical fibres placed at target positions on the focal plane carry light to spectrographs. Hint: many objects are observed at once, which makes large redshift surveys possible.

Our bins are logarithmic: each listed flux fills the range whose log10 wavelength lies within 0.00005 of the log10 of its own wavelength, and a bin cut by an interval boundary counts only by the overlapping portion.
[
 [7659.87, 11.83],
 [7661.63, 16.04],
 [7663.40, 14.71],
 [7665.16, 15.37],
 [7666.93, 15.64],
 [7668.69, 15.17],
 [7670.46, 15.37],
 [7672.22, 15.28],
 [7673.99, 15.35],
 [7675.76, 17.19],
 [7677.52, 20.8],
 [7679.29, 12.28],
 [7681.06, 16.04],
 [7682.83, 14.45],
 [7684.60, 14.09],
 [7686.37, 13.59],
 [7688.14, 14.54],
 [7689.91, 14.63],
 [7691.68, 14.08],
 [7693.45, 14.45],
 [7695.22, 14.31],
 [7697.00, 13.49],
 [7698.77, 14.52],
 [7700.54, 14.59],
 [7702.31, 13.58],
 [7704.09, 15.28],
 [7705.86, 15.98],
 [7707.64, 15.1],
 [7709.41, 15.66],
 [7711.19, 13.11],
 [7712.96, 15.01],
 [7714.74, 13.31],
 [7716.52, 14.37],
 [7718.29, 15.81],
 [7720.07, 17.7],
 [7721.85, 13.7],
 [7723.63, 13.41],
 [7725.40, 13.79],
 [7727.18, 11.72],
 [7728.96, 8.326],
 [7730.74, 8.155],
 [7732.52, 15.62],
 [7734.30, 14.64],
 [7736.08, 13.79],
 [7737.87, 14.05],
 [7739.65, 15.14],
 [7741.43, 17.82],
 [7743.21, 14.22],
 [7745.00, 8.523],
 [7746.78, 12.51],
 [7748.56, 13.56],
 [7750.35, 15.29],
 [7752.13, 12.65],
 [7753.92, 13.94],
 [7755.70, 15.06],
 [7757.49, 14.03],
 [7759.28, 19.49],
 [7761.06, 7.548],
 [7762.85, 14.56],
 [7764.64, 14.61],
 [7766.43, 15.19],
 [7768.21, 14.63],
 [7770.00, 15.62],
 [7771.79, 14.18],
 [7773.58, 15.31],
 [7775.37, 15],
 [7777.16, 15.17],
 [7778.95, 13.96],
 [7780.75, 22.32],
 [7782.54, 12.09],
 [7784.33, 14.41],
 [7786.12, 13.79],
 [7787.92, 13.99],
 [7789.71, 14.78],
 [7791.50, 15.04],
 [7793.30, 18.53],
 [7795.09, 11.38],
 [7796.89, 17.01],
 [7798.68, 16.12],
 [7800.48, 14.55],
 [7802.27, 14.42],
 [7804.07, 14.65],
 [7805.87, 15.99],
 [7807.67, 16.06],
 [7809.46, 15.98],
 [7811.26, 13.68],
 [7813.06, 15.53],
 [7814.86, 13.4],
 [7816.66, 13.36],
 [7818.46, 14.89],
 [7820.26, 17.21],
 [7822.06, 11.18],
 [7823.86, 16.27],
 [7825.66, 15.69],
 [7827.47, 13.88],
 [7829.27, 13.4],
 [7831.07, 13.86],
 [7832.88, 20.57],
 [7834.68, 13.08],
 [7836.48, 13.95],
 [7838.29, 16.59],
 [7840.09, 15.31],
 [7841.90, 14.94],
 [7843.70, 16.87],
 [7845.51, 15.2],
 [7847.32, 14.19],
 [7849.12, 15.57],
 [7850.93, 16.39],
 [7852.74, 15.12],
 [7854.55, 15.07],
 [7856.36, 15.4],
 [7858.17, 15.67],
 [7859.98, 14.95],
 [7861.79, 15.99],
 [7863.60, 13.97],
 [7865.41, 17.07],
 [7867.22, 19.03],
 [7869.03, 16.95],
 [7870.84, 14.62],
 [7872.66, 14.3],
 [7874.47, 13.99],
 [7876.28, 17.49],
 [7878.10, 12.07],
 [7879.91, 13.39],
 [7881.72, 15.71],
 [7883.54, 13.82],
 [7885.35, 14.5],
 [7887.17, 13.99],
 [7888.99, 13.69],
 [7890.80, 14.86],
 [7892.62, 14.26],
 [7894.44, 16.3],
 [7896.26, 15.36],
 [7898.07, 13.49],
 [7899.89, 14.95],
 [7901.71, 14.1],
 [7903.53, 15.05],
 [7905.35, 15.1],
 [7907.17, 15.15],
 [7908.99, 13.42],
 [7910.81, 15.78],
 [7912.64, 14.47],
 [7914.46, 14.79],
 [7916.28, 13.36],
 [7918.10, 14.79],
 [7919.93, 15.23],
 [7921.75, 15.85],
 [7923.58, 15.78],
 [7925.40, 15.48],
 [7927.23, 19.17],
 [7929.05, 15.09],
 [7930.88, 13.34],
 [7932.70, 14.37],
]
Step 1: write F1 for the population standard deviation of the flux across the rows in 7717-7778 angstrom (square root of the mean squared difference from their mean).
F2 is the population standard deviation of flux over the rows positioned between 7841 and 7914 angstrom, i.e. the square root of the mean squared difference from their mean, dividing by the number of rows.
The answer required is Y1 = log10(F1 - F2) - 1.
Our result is -0.9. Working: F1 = 2.58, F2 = 1.29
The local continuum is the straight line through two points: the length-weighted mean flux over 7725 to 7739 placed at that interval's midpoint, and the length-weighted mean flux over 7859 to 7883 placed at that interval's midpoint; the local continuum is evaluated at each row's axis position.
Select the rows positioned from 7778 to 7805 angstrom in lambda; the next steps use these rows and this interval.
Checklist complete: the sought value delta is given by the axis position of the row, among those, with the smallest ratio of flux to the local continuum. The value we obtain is 7795.09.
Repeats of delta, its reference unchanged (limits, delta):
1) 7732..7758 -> 7745.00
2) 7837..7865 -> 7863.60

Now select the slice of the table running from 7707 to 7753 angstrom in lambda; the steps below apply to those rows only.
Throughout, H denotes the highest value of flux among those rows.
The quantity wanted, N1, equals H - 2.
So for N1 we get 15.8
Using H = 17.82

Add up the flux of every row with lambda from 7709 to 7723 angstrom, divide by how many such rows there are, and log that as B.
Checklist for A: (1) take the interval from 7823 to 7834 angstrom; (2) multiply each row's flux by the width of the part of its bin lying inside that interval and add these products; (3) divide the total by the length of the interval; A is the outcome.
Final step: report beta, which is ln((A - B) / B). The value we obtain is -3.0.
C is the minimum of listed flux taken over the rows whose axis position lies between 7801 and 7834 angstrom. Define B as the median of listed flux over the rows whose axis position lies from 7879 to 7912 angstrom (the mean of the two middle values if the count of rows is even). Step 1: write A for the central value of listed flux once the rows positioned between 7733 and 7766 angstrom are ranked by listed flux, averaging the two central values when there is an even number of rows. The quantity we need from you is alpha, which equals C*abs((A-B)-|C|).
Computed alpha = 131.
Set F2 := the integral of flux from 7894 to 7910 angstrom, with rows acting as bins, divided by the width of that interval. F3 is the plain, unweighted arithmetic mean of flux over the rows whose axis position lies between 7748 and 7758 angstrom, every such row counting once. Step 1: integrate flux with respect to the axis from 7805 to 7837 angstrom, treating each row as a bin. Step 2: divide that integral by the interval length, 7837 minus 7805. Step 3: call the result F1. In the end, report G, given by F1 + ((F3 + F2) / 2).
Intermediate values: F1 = 14.9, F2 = 14.7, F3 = 14.1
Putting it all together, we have 29.3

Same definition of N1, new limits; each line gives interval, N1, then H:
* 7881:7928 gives 17.2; 19.17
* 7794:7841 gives 18.6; 20.57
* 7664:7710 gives 18.8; 20.8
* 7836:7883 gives 17.0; 19.03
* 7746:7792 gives 20.3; 22.32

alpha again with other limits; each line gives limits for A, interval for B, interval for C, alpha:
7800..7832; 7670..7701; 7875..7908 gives 145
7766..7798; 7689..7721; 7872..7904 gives 142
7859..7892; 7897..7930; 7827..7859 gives 178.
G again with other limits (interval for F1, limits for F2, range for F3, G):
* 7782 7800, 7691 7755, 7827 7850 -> 29.3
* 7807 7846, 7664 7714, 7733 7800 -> 29.8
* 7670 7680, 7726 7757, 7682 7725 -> 30.0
